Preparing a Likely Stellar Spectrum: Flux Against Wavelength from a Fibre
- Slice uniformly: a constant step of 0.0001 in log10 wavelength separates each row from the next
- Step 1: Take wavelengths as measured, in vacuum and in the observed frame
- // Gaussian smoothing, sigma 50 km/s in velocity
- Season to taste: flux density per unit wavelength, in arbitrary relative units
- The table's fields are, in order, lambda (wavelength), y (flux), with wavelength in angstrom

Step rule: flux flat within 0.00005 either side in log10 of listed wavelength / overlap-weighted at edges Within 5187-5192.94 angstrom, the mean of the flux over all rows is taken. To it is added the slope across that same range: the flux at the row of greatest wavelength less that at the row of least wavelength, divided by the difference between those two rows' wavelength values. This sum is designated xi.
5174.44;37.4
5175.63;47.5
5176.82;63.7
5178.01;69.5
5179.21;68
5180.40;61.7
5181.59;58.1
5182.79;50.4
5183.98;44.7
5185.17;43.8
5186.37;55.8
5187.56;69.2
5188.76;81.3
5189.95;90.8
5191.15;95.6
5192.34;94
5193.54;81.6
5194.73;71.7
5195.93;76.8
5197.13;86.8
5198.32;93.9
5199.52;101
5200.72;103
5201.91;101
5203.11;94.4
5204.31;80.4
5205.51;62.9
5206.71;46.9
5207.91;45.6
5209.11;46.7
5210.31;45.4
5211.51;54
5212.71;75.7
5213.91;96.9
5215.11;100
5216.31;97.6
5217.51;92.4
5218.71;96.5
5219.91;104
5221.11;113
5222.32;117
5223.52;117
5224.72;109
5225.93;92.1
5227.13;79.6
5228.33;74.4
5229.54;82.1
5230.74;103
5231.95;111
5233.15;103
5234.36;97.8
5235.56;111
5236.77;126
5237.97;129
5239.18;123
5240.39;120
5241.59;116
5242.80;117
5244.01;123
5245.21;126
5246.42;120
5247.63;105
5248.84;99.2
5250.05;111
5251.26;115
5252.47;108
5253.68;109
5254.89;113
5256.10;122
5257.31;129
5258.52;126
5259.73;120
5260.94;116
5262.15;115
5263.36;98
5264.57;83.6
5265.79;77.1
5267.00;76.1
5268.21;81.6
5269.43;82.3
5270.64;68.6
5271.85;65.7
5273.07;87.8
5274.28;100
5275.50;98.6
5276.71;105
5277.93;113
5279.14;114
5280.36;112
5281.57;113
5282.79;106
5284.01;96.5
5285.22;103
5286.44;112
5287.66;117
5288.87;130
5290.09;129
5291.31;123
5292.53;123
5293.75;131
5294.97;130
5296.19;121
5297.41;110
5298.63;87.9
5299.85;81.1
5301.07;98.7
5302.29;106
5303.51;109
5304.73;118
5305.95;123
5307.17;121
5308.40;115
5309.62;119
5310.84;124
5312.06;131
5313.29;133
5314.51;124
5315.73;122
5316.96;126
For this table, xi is 91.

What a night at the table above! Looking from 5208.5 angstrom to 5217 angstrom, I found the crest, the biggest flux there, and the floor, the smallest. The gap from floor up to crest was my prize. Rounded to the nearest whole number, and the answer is 55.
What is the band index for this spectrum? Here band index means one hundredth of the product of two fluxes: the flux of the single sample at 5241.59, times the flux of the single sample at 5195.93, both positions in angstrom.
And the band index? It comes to 89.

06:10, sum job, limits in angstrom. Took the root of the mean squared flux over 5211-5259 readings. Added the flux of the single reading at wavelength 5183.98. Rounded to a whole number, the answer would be 153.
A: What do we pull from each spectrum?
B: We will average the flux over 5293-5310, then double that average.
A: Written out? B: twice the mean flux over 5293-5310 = 224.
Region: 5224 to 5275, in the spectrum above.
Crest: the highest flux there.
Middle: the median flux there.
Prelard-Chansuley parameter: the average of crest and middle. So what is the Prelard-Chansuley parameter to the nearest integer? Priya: 119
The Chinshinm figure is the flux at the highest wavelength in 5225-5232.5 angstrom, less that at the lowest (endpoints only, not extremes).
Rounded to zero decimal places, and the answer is 19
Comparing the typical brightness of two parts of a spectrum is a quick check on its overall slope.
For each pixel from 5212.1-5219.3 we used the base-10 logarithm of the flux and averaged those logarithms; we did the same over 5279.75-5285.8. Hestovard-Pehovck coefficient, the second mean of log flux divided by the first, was 1.03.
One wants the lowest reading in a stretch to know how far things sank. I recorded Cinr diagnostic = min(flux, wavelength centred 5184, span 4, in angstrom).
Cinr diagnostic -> 43.8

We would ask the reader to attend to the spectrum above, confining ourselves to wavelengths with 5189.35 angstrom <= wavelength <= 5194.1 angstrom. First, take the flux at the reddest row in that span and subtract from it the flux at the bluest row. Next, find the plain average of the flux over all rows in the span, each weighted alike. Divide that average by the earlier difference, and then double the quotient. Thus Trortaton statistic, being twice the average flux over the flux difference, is -20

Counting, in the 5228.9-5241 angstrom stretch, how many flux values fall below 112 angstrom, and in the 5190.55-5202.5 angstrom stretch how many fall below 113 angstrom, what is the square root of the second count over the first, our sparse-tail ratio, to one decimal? 1.3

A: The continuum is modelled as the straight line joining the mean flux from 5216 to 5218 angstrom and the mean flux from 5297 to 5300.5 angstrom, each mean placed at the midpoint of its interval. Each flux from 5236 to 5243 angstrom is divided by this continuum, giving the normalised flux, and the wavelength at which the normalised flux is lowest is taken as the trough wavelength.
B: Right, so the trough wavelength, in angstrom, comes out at 5241.59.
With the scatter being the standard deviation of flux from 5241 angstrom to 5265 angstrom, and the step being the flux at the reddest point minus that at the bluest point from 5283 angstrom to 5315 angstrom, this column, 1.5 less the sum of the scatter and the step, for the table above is -37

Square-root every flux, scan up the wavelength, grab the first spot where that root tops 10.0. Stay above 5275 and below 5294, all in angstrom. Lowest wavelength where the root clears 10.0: 5276.71 angstrom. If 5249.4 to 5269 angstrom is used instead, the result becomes 5250.05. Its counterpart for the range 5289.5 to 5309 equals 5290.09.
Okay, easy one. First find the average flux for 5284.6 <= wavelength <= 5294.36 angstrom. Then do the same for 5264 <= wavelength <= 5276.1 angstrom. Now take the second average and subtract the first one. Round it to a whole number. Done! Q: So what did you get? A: -39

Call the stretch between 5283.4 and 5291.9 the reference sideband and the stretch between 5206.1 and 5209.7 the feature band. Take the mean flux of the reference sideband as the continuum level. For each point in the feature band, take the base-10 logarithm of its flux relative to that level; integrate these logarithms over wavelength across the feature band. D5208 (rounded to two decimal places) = -1.43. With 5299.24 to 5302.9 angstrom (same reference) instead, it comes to -0.32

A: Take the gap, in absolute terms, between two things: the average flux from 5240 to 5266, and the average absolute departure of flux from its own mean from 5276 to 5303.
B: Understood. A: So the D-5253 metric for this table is 102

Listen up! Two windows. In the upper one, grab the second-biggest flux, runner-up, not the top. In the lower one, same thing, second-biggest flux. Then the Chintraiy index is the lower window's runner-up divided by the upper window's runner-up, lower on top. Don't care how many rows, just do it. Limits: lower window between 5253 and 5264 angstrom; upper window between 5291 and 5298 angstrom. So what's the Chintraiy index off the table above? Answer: 0.97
